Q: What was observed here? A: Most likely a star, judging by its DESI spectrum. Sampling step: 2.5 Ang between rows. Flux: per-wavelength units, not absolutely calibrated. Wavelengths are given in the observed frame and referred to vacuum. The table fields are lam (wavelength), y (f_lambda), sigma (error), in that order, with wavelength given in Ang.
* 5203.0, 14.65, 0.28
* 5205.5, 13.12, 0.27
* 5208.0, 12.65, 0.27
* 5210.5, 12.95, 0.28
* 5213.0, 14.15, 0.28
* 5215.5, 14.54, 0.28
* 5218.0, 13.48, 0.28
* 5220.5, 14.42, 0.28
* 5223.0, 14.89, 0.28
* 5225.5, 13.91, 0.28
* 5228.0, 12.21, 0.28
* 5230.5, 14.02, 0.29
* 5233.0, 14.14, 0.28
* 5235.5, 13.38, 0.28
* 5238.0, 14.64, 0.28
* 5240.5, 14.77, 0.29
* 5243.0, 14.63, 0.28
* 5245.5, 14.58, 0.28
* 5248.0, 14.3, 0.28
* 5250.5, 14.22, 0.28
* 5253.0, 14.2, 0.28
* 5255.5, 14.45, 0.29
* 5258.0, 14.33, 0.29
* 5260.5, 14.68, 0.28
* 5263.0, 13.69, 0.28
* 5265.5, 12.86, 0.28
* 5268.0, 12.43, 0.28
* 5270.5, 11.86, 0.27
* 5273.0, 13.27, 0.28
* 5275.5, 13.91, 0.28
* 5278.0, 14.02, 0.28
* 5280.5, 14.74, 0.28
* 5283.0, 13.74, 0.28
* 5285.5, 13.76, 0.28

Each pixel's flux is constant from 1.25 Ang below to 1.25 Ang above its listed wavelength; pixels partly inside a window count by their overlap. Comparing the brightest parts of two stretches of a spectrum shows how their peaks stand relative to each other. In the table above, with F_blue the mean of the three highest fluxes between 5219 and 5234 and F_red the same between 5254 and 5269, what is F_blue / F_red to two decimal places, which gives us 1.00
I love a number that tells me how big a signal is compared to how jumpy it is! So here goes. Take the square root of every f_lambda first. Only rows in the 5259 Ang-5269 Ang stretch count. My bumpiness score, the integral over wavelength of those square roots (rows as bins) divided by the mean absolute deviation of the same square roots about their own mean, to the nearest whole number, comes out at 349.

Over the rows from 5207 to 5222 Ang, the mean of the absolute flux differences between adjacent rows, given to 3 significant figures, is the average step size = 0.778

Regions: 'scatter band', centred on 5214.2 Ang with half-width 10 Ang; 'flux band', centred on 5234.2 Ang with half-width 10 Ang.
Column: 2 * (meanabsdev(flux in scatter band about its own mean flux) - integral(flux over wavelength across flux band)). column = -557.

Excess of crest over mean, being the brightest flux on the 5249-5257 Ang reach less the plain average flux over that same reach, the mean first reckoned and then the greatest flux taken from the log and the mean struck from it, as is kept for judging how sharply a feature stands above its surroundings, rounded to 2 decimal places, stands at 0.16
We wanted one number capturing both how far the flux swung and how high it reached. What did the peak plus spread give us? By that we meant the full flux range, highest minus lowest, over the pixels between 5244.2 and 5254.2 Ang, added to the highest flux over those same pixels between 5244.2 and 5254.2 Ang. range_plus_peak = 15.0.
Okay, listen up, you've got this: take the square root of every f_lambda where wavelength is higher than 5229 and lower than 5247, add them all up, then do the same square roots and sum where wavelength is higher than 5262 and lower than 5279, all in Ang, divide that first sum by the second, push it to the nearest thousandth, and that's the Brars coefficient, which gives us 1.043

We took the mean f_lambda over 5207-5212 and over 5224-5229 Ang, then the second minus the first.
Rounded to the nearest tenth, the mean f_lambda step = 0.3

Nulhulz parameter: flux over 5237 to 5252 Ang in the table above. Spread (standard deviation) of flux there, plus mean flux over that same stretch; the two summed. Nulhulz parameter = 14.7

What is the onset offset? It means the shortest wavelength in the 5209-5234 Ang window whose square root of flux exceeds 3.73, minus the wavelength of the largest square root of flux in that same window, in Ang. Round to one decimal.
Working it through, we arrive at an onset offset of -10.0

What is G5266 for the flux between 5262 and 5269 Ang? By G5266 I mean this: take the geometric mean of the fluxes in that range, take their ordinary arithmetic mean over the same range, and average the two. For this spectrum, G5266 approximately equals 13.0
